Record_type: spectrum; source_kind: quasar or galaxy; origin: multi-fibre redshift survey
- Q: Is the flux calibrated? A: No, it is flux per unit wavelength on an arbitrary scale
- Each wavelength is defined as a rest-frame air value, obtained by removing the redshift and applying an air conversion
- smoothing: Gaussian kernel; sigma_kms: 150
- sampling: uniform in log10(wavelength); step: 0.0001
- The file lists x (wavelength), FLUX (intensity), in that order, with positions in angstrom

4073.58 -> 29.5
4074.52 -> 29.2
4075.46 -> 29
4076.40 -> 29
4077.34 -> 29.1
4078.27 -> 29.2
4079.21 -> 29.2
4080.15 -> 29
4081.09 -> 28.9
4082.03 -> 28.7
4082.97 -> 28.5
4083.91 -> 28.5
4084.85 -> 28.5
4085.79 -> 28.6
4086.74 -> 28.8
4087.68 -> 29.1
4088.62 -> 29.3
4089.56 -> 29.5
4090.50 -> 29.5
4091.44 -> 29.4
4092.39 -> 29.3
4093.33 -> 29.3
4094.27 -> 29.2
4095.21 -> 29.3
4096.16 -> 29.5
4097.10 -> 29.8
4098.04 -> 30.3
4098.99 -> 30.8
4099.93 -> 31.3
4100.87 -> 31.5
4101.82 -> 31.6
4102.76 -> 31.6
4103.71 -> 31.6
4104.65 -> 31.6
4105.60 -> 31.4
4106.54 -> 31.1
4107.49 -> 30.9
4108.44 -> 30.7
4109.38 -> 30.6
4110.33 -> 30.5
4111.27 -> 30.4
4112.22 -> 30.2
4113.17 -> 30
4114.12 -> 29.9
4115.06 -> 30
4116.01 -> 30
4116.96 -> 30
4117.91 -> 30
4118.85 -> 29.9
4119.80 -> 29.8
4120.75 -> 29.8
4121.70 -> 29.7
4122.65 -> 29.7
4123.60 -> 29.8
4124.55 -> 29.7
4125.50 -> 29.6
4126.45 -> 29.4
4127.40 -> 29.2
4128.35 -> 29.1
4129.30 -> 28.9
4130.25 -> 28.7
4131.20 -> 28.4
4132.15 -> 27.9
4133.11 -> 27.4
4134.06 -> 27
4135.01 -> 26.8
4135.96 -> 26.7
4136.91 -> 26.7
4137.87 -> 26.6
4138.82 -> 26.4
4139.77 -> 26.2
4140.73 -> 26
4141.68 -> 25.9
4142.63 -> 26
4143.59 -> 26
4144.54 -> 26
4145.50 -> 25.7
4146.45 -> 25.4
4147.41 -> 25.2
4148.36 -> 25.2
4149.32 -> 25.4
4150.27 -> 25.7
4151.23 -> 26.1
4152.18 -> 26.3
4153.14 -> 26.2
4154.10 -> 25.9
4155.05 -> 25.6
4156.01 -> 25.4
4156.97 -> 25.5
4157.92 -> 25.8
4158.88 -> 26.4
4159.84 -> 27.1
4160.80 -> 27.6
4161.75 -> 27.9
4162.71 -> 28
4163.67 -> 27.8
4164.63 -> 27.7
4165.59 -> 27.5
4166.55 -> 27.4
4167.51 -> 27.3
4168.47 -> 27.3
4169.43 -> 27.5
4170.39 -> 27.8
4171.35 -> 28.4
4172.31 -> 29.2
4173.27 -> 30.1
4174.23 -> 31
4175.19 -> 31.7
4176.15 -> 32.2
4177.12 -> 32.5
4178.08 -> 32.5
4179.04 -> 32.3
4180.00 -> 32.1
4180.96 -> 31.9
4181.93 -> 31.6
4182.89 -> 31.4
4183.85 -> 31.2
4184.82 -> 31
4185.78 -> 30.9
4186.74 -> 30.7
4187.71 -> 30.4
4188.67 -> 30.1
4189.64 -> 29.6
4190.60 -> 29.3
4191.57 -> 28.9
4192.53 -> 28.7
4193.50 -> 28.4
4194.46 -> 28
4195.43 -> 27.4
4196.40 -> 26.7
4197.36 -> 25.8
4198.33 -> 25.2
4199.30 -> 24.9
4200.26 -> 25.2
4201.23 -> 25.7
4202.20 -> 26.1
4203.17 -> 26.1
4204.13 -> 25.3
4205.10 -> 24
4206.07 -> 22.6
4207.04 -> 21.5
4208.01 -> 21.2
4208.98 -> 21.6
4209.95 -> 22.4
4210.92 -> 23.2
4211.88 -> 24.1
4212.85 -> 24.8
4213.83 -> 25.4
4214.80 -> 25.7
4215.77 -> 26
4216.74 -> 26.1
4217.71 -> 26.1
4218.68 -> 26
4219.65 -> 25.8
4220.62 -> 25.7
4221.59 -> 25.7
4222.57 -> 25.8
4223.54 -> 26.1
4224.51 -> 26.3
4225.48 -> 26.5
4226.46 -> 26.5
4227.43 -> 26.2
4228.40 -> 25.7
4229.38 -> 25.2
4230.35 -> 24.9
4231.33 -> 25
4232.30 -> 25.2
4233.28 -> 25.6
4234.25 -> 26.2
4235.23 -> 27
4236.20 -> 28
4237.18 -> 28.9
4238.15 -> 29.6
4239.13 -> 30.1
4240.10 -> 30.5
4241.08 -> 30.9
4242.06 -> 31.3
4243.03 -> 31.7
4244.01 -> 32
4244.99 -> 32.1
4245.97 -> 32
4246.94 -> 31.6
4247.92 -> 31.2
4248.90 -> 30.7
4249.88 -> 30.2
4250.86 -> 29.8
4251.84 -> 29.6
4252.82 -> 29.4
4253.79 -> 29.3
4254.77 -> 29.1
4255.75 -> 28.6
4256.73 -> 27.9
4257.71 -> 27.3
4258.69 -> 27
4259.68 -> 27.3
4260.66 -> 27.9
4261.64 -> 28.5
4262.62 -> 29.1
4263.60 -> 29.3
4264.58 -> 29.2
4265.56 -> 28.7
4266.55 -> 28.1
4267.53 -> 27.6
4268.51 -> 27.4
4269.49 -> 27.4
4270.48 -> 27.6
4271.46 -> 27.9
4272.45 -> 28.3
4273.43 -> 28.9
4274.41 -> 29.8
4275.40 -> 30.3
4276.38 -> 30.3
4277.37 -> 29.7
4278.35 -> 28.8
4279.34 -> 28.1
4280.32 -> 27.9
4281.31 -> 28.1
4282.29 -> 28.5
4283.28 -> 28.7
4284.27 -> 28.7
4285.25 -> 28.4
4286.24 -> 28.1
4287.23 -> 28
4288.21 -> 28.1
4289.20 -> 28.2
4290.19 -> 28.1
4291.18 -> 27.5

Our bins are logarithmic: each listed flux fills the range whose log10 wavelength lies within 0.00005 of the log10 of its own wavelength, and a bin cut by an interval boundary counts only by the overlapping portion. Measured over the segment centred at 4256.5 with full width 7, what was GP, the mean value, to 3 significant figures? 28.1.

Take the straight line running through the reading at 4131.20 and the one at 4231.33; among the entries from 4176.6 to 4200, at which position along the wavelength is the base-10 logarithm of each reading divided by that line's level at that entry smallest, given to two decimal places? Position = 4199.30 angstrom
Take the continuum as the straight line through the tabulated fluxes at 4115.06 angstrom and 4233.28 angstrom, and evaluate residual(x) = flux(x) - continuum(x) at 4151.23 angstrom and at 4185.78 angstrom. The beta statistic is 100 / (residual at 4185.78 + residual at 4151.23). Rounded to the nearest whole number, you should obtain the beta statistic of 102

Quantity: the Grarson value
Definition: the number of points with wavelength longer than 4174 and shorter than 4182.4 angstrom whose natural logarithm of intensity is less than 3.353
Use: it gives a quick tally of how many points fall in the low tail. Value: 0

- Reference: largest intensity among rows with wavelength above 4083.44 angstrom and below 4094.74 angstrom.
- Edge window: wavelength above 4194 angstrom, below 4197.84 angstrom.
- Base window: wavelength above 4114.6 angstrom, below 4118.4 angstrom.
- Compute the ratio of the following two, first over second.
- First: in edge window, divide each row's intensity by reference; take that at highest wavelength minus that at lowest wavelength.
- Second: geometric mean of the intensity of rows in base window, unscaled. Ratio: -0.0025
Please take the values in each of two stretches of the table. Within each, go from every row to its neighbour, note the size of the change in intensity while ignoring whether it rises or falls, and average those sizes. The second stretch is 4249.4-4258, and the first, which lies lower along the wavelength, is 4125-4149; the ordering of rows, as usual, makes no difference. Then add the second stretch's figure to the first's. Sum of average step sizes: 0.55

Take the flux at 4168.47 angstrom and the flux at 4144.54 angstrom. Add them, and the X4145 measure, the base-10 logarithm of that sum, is 1.73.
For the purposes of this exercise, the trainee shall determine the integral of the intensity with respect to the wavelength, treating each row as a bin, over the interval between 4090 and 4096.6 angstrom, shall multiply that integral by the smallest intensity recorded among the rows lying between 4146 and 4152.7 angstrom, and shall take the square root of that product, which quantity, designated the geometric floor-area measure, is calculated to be 70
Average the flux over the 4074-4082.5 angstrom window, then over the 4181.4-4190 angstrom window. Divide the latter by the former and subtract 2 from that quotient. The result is -0.94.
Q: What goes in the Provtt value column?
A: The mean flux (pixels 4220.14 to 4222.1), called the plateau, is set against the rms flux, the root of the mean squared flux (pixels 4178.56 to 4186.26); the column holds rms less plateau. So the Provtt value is 6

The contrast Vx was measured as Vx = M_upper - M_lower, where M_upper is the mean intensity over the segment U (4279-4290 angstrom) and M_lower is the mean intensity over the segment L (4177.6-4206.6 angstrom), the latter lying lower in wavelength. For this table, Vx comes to 0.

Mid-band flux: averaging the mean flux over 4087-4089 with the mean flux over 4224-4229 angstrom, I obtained 27.7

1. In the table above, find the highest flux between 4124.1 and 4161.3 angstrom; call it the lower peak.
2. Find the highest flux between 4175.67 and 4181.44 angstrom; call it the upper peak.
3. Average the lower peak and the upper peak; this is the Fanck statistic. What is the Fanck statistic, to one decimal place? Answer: 31.1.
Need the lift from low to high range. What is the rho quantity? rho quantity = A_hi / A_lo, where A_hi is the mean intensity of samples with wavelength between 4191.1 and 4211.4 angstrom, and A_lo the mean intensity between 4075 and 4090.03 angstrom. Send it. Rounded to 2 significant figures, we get 0.87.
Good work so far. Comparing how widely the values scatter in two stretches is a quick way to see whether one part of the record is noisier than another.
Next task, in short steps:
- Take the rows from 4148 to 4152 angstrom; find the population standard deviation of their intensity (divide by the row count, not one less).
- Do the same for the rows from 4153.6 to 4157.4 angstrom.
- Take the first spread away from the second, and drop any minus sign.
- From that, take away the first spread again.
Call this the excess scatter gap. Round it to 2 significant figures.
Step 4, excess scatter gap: -0.19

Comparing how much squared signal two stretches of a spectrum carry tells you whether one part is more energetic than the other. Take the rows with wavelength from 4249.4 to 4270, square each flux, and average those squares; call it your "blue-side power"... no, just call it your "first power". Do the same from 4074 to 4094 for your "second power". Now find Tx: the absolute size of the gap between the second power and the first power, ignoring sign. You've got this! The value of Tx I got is 29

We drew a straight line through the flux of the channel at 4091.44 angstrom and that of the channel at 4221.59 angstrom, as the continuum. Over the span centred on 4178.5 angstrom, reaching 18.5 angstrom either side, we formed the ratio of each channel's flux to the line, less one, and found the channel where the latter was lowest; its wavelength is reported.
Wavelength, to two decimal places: 4167.51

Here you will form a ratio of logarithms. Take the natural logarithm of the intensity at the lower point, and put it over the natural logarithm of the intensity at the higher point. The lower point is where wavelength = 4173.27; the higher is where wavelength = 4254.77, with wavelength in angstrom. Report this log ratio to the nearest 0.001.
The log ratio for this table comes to 1.010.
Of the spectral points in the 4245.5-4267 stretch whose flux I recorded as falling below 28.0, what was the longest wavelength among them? 4260.66 angstrom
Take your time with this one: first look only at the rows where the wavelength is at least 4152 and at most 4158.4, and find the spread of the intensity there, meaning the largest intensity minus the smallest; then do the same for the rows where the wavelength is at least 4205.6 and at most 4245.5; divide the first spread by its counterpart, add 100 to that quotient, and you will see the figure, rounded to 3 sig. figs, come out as 100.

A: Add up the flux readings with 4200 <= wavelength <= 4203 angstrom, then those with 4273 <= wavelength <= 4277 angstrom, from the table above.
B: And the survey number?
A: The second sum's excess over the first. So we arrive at 42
